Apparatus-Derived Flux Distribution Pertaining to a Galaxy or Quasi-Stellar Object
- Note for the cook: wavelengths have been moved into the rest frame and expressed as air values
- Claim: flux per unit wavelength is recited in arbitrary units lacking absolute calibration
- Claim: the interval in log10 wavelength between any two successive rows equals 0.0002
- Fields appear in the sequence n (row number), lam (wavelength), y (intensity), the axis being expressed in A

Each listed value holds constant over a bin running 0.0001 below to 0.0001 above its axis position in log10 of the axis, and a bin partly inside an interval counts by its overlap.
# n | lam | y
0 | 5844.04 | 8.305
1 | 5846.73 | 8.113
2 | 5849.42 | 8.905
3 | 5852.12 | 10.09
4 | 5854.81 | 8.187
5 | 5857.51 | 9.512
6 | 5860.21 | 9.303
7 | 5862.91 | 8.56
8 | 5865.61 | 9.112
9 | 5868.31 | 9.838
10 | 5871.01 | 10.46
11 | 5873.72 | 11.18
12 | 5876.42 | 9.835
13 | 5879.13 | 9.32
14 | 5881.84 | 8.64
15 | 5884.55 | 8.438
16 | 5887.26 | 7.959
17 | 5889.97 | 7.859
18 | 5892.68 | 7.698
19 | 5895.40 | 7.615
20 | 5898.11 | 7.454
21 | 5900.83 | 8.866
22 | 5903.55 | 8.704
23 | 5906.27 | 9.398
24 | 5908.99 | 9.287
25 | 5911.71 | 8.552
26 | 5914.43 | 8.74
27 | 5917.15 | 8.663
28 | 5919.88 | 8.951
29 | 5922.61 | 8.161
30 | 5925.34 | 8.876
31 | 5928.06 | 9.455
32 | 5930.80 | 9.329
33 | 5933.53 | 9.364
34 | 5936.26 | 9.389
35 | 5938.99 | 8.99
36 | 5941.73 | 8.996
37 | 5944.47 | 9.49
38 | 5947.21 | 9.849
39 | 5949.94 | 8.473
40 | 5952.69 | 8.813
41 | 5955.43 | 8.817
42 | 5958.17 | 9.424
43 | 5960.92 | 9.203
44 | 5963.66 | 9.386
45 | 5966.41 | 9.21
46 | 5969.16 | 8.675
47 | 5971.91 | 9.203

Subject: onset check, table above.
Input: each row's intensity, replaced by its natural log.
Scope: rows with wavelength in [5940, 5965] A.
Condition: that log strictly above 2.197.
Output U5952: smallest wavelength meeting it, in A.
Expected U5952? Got 5944.47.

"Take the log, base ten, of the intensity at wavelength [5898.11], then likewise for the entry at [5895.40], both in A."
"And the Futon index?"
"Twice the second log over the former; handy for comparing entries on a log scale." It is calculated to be 2.02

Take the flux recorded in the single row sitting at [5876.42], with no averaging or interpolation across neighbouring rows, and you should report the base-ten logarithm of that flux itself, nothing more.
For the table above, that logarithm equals 0.99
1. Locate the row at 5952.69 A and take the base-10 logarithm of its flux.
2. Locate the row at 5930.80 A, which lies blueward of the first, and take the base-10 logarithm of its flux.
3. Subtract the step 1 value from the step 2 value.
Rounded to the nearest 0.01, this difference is 0.02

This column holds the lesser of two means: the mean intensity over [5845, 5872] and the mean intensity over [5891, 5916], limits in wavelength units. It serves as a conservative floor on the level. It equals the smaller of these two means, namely 8.48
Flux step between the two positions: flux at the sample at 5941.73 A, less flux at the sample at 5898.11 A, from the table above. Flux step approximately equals 1.5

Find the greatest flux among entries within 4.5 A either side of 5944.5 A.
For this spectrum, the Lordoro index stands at 9.849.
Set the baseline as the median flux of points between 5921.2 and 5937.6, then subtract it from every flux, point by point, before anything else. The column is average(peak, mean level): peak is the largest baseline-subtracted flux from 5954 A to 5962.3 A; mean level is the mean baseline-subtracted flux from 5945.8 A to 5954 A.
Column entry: -0.11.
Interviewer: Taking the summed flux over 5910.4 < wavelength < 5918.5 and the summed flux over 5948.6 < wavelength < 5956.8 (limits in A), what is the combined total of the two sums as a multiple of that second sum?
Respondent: 1.99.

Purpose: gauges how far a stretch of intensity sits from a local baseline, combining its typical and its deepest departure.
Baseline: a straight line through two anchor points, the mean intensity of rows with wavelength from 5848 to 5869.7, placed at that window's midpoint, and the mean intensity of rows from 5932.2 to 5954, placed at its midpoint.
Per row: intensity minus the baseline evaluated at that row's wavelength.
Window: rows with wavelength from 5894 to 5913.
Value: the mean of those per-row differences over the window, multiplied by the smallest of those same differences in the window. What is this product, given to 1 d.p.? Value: 1.1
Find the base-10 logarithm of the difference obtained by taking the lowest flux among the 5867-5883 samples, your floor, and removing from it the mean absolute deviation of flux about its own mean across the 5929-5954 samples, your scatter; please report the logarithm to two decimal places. 0.92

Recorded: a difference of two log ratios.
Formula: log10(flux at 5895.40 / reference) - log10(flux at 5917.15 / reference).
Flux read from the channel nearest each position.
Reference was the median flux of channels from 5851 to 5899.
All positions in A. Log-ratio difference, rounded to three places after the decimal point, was -0.056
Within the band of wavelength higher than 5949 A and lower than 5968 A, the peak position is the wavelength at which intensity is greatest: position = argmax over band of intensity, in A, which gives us 5958.17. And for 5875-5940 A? 5876.42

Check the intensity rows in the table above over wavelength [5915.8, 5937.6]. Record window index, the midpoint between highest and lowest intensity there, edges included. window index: 8.8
